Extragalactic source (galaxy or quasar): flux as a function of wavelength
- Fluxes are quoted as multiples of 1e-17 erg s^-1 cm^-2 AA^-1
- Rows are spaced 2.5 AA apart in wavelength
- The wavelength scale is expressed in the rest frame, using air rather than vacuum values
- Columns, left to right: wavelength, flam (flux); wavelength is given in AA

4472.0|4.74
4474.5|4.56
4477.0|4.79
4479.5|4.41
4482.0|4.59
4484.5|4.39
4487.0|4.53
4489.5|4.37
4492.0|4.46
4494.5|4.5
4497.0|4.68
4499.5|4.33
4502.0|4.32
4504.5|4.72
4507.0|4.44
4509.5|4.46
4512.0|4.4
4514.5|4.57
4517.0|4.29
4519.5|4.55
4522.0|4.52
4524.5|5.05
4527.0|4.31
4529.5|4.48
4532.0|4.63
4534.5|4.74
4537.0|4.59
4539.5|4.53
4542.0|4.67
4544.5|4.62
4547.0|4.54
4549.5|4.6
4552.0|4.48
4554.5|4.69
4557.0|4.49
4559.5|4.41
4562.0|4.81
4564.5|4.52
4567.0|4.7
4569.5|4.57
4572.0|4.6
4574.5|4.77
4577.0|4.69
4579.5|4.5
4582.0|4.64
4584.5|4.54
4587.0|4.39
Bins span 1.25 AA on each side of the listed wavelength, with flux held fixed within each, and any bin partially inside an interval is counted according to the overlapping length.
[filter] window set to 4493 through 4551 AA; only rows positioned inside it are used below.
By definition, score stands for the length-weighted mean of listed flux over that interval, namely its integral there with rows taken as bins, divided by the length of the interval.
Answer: 4.54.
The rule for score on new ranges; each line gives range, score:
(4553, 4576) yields 4.62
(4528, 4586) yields 4.60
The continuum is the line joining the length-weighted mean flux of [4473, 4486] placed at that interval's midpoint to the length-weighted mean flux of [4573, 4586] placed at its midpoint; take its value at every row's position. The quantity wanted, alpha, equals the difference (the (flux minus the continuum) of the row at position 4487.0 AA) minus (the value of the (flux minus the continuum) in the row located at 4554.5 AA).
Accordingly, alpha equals -0.11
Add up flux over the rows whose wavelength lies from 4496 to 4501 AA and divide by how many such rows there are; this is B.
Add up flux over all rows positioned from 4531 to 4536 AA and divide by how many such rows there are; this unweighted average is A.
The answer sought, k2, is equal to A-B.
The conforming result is 0.18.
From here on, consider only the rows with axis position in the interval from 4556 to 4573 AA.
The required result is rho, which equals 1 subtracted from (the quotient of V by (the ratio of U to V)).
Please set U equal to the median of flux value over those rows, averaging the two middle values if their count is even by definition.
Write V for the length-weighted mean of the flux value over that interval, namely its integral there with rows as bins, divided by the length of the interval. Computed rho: 3.60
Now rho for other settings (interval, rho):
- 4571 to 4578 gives 3.69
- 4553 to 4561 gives 3.58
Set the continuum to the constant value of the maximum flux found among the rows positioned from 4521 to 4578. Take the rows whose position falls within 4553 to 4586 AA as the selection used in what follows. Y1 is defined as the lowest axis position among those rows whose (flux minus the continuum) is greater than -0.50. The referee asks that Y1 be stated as 4554.5 AA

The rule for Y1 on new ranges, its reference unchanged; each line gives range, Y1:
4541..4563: 4542.0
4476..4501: 4477.0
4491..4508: 4497.0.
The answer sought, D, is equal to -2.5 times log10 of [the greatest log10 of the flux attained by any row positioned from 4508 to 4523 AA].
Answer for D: 0.451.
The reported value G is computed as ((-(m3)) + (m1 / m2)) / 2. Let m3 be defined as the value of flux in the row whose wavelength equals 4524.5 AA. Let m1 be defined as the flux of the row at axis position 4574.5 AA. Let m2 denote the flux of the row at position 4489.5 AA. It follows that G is -1.98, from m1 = 4.77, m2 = 4.37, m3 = 5.05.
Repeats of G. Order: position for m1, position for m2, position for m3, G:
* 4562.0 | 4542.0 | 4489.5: -1.67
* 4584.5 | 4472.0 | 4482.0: -1.82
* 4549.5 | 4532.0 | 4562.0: -1.91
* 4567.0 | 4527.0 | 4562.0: -1.86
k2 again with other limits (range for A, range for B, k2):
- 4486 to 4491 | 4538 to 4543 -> -0.15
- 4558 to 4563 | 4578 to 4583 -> 0.04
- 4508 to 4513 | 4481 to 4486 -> -0.06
